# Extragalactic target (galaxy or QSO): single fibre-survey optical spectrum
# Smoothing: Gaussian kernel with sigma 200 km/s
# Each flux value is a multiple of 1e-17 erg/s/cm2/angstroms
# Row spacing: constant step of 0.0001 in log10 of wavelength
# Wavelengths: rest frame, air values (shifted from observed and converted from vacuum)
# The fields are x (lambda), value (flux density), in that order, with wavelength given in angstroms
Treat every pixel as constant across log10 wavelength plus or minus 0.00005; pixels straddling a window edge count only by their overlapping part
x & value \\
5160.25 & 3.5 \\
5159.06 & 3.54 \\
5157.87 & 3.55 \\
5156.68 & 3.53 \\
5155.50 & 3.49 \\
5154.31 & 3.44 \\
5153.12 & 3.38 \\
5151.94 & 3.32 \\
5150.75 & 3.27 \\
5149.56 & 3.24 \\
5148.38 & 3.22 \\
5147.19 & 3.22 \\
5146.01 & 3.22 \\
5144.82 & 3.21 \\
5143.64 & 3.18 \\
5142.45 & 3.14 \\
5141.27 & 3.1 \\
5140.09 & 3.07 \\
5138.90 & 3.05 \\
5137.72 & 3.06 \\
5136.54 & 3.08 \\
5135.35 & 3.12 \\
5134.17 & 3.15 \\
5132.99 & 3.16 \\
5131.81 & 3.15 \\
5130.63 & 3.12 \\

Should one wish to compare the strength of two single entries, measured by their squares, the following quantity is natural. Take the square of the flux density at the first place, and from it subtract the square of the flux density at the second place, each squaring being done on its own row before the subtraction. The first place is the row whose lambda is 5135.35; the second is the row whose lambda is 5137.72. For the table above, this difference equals 0.37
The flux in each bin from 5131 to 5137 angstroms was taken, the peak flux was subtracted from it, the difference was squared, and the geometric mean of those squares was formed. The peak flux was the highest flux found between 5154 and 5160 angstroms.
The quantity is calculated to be 0.17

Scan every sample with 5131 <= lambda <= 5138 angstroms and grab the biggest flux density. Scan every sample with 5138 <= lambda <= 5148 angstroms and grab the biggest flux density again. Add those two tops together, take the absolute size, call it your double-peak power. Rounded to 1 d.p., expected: 6.4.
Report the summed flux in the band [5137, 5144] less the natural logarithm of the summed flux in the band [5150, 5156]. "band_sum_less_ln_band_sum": 16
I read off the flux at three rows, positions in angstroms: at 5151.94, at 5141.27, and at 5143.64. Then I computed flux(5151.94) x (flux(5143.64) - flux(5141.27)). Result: 0.27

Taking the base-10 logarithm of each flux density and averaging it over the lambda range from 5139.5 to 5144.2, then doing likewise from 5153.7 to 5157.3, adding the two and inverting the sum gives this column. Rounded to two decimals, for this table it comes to 0.96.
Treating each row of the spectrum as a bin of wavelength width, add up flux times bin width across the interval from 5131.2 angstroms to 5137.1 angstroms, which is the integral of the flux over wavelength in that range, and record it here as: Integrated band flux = 18.5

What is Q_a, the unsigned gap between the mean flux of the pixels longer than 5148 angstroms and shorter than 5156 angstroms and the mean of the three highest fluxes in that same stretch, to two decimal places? 0.10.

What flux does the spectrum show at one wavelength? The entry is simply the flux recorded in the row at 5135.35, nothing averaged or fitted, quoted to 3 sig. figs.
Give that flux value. 3.12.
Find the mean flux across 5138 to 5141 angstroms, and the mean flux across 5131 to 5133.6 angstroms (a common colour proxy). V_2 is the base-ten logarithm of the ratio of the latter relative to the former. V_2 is 0.013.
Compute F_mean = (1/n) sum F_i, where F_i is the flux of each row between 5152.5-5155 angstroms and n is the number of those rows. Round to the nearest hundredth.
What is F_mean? 3.41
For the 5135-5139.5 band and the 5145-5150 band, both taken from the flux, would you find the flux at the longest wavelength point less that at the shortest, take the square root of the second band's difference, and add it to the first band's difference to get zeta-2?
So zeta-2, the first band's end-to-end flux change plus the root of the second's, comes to 0.07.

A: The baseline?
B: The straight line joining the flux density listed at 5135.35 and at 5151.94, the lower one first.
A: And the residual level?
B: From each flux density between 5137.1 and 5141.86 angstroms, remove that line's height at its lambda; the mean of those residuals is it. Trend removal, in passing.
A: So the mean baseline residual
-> -0.10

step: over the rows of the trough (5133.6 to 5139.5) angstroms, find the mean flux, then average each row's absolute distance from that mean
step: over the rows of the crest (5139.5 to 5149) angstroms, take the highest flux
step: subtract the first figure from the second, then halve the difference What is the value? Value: 1.59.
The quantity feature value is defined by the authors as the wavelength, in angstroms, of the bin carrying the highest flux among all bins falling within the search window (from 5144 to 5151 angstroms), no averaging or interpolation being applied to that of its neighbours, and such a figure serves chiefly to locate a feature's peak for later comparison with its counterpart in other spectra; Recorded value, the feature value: 5150.75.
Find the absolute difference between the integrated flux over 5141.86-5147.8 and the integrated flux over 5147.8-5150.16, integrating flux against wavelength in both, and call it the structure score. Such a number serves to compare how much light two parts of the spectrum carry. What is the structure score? 11.3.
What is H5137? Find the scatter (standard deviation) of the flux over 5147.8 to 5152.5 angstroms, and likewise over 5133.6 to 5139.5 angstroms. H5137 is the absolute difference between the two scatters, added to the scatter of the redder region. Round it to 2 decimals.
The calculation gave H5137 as 0.04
